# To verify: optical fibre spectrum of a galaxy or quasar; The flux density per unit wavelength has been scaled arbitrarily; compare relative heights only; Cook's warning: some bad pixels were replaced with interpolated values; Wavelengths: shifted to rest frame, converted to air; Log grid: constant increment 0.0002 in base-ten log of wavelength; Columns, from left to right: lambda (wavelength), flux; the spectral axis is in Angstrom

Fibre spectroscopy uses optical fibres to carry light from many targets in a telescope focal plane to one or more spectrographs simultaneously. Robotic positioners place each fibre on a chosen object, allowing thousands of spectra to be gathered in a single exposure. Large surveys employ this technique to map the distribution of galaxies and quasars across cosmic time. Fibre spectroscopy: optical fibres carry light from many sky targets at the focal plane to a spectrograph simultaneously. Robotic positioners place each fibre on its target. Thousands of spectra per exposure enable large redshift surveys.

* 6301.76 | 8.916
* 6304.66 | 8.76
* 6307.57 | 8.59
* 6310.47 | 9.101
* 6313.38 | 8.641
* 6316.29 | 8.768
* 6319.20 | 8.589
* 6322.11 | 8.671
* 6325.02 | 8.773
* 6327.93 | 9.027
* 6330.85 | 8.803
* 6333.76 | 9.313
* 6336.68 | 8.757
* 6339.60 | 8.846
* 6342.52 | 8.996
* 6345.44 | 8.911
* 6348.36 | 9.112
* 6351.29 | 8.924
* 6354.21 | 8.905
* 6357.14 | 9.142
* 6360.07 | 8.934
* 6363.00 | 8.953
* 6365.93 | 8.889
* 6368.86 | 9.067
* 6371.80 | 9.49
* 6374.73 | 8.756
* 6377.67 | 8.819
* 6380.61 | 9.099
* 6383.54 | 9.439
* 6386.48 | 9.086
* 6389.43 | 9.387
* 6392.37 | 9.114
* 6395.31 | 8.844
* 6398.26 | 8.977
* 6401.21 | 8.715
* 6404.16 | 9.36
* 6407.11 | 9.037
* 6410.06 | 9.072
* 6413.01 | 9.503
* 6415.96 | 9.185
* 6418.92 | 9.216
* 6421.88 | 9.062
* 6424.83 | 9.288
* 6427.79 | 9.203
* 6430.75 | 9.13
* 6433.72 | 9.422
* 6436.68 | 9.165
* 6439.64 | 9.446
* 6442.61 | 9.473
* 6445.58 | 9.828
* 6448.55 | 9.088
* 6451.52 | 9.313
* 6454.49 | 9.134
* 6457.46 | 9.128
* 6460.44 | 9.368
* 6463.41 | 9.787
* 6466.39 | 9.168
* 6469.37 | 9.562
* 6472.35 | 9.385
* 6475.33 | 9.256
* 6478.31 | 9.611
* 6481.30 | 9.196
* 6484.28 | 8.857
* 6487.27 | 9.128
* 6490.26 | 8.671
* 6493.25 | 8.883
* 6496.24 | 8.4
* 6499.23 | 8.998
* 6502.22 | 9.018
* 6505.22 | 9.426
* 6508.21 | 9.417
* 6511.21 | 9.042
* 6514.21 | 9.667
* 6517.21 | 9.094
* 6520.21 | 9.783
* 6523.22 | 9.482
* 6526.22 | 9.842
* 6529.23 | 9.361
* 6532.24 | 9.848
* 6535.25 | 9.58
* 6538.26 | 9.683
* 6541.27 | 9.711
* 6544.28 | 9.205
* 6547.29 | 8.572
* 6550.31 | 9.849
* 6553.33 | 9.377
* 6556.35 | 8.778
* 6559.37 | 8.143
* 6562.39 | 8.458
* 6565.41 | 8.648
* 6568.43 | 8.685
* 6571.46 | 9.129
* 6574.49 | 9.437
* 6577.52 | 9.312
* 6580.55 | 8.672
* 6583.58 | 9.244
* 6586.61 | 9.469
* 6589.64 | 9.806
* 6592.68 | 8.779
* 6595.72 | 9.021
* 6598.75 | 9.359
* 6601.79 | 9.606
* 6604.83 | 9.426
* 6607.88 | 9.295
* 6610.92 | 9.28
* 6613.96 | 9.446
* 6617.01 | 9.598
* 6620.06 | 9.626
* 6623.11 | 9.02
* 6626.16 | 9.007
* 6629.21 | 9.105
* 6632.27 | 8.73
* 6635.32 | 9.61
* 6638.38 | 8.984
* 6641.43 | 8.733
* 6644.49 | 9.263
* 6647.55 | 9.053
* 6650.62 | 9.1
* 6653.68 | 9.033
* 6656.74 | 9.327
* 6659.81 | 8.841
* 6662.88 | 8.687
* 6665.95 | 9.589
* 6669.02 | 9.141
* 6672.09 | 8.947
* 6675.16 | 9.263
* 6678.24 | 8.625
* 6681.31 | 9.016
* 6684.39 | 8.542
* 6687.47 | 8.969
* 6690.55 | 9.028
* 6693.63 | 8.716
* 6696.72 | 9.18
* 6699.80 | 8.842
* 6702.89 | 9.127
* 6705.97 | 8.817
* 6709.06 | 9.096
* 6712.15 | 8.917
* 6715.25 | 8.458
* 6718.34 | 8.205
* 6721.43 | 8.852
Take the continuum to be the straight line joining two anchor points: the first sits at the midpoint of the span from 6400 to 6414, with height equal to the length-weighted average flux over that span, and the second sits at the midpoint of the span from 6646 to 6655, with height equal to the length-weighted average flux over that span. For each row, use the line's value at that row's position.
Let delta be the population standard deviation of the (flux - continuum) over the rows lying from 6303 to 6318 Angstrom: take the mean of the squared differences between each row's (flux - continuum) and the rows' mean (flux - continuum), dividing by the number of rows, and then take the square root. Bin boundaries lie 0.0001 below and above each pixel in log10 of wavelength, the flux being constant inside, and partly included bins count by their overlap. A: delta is 0.18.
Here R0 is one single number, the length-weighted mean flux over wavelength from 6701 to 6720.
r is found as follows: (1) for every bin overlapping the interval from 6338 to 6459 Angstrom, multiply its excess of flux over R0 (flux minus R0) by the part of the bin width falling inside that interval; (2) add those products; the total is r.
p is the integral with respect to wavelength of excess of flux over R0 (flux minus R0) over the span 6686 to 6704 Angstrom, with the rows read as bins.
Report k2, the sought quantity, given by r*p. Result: 158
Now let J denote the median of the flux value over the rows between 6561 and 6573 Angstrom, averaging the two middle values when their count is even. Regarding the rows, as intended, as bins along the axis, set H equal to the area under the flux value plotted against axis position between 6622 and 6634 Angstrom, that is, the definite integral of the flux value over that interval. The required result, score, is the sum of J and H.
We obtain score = 116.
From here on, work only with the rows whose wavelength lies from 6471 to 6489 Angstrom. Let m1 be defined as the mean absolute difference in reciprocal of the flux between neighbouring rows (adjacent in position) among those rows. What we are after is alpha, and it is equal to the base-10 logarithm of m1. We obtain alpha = -2.45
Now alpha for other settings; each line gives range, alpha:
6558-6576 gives -2.47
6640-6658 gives -2.55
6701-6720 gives -2.41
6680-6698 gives -2.35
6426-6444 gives -2.67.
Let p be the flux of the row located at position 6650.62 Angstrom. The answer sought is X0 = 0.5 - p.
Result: -8.6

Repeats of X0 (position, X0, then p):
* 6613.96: -8.9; 9.446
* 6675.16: -8.8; 9.263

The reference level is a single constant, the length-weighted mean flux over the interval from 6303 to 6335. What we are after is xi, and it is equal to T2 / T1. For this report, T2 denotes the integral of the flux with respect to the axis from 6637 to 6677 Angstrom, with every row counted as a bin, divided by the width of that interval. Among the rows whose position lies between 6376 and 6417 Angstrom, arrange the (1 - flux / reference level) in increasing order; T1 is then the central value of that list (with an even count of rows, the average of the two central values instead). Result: -294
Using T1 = -0.031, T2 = 9.07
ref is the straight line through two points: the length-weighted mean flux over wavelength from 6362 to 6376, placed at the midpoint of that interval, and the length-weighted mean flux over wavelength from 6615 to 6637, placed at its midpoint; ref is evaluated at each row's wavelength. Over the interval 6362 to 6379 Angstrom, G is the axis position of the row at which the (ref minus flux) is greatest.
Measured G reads 6374.73 Angstrom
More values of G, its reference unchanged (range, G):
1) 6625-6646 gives 6641.43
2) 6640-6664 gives 6662.88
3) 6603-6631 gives 6626.16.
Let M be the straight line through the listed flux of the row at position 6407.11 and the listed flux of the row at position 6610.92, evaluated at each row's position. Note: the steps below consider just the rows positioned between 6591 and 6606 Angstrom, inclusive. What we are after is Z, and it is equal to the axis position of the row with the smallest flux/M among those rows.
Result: 6592.68 Angstrom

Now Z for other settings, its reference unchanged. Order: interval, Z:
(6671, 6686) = 6684.39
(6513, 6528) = 6517.21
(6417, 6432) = 6421.88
